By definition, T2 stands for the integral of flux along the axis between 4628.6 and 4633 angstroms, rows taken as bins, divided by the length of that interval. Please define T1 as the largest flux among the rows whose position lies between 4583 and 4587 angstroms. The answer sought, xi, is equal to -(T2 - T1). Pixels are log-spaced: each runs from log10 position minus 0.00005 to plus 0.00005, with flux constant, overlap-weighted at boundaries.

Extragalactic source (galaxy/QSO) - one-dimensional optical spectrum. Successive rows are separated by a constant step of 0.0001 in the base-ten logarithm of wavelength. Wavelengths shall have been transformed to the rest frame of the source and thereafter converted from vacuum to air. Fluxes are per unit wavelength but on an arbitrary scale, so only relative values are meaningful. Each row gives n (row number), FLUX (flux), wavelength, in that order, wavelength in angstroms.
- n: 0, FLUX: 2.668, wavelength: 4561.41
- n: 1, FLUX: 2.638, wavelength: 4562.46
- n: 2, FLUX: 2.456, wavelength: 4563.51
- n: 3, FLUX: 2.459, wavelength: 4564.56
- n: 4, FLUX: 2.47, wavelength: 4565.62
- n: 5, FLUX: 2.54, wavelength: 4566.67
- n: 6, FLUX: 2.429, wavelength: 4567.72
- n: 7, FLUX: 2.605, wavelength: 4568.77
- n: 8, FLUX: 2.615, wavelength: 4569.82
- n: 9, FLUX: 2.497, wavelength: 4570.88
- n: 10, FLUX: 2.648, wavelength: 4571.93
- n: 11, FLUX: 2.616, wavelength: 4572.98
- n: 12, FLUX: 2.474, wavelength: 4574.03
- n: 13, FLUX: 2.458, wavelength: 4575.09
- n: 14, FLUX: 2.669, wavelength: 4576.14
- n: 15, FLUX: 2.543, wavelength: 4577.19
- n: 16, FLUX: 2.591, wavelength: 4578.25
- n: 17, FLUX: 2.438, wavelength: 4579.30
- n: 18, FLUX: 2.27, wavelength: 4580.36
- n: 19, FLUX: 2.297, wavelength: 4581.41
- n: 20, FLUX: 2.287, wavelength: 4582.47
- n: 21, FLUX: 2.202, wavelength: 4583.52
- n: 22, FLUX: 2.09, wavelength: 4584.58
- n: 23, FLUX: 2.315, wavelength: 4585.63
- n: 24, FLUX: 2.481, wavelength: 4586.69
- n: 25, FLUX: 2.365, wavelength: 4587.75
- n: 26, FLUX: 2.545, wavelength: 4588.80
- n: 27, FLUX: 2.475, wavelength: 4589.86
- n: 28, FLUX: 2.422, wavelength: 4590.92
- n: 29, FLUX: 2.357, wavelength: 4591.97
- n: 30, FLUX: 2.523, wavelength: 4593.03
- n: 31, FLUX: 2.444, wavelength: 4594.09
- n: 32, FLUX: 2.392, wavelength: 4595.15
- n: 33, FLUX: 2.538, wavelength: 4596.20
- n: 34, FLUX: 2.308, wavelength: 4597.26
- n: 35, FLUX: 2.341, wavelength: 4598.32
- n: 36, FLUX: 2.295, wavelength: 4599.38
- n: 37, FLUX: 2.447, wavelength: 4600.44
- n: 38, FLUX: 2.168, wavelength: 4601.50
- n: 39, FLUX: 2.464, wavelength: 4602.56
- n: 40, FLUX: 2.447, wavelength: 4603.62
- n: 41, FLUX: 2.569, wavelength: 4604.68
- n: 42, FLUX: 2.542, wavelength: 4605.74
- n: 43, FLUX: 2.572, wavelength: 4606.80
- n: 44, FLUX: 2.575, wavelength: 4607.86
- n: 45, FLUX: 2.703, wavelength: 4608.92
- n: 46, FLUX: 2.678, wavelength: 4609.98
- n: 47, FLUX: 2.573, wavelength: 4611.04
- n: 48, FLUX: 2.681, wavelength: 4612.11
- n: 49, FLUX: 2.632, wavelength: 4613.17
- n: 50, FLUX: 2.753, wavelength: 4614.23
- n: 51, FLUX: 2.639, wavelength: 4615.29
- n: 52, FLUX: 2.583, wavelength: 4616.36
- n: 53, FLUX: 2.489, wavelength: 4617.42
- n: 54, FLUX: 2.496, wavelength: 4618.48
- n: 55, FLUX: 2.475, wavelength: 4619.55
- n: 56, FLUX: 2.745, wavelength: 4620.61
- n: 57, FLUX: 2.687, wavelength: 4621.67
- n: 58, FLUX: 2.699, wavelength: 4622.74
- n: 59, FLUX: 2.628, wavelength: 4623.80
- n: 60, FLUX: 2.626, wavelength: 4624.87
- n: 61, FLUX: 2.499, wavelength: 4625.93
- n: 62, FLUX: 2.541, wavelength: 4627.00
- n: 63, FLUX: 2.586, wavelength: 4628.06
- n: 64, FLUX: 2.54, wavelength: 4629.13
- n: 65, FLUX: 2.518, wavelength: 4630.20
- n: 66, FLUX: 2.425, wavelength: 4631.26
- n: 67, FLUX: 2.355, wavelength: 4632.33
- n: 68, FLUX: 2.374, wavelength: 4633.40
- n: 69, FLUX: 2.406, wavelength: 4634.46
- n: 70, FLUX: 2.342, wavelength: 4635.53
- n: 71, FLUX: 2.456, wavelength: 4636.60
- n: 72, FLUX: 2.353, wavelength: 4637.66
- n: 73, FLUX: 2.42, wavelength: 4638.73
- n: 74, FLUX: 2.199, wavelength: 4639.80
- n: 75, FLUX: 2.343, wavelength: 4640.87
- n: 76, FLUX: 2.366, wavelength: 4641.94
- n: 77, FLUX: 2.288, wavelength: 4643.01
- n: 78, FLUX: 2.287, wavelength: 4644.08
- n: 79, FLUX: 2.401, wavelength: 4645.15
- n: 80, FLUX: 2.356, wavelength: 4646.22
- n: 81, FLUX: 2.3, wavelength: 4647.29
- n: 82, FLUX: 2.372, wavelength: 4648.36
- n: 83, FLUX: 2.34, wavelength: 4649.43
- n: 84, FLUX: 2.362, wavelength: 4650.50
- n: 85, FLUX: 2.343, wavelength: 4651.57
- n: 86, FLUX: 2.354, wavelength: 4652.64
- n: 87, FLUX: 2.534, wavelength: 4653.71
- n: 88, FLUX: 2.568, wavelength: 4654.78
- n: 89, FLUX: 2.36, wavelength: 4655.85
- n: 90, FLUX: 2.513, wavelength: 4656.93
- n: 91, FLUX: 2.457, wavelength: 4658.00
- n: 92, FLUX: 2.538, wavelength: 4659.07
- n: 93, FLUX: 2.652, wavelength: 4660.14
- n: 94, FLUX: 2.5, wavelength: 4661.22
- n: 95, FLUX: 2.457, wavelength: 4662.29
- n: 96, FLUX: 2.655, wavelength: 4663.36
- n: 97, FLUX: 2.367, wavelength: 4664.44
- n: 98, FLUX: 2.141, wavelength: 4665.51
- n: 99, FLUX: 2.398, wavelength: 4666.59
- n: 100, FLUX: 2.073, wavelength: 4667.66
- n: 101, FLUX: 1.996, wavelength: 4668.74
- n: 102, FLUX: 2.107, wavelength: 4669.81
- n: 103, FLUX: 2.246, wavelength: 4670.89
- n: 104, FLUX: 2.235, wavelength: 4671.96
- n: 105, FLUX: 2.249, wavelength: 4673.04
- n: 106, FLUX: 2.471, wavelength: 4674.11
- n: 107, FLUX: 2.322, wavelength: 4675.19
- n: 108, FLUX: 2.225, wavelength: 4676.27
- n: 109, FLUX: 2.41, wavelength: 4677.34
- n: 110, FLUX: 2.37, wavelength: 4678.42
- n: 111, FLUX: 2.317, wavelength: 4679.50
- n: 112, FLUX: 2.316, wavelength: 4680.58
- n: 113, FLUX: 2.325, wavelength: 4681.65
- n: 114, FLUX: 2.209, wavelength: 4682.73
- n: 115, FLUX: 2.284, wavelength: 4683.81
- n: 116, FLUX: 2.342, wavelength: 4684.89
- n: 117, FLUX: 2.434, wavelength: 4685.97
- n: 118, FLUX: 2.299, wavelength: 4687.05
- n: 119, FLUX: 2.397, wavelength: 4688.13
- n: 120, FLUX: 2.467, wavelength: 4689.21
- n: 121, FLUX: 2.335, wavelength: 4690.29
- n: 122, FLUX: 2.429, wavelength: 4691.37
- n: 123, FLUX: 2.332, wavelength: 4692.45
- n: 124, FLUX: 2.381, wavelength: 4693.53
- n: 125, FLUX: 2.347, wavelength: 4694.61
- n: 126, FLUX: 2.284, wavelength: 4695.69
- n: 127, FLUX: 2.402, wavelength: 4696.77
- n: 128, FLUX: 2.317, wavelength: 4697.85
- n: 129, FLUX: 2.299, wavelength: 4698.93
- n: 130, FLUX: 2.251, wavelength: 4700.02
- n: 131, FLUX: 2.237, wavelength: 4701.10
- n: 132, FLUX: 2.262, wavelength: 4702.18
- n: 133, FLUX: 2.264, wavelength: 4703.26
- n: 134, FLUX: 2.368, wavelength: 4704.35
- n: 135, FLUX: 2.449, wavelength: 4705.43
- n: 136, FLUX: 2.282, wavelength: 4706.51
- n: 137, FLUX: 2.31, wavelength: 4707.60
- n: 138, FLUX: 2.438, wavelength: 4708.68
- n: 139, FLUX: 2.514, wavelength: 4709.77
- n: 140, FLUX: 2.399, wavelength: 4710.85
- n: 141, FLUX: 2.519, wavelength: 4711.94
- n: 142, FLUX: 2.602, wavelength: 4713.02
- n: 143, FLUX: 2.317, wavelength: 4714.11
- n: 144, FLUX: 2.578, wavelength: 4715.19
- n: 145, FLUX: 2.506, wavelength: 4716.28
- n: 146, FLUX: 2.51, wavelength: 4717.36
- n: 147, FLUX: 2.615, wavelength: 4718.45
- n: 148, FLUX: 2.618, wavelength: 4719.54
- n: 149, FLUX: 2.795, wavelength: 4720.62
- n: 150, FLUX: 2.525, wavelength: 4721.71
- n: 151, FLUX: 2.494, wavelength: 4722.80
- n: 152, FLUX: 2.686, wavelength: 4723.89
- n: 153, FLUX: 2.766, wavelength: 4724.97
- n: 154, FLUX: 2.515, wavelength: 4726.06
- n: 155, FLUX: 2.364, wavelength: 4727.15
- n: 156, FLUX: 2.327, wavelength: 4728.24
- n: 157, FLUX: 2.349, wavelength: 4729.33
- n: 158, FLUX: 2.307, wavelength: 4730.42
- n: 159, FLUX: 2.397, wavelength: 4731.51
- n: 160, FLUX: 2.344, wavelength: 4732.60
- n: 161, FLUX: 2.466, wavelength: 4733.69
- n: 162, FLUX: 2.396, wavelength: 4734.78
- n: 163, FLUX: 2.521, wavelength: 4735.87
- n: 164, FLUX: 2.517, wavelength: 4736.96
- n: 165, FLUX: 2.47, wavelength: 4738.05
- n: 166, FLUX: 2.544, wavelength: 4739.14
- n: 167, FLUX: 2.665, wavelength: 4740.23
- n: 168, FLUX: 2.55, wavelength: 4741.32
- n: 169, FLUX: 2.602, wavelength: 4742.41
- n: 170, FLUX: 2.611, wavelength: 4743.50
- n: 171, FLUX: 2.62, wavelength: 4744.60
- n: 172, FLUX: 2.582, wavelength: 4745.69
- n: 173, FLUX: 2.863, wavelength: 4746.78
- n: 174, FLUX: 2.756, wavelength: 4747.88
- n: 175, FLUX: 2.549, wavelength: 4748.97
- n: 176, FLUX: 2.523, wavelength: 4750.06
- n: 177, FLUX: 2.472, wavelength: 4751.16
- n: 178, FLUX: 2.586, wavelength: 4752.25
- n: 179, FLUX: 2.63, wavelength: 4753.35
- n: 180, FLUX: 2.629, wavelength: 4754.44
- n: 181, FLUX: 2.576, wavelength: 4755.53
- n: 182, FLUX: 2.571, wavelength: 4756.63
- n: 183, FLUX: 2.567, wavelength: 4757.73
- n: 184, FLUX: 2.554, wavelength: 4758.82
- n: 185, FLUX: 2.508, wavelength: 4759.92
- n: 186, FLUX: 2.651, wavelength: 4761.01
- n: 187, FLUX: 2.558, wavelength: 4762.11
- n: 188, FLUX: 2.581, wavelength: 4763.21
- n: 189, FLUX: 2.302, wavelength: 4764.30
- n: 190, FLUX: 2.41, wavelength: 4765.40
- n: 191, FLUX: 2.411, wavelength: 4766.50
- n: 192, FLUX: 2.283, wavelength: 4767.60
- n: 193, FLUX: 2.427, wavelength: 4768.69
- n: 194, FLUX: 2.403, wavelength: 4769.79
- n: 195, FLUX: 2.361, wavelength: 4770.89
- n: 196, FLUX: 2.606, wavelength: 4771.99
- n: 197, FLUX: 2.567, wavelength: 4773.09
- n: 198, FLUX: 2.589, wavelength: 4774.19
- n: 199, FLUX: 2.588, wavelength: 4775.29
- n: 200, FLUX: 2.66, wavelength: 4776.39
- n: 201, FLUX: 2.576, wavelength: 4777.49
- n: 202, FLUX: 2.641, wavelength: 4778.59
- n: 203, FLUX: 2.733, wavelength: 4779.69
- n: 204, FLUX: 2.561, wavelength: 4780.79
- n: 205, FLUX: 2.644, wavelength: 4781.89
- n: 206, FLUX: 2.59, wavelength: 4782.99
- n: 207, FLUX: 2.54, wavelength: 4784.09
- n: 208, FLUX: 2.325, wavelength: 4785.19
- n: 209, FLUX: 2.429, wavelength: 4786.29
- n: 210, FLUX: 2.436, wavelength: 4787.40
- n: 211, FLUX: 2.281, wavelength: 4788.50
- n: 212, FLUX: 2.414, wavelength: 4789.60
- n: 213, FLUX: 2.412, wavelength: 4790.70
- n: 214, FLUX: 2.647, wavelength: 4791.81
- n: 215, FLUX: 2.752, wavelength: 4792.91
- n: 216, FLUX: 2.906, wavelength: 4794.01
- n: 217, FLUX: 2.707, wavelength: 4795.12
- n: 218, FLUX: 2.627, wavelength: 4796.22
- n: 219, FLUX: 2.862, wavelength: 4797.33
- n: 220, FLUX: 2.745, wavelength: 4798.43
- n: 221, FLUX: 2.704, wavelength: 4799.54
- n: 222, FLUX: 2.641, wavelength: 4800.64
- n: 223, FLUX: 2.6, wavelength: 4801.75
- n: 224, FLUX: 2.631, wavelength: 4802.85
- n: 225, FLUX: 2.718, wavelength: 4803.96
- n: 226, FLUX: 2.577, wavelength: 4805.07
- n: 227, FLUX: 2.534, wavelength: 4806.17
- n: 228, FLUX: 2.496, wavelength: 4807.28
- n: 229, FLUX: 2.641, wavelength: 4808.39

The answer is 0.03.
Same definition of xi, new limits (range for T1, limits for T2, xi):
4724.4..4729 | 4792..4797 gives 0.02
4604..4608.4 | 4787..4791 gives 0.19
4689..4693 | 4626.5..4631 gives -0.07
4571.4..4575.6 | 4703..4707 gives 0.30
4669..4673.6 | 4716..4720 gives -0.32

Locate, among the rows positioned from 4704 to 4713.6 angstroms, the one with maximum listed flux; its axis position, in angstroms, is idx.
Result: 4713.02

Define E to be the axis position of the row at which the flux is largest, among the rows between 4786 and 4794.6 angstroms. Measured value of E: 4794.01 angstroms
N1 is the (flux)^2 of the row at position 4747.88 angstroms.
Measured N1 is 7.6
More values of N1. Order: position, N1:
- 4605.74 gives 6.5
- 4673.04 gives 5.1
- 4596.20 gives 6.4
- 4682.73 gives 4.9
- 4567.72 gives 5.9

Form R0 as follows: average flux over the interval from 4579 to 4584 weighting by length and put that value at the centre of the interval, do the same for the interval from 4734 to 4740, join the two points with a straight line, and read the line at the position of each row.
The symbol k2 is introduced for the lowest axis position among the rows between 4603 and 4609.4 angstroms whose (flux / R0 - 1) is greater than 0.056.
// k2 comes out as 4604.68 angstroms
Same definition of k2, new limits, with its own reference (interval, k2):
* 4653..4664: 4653.71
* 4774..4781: 4779.69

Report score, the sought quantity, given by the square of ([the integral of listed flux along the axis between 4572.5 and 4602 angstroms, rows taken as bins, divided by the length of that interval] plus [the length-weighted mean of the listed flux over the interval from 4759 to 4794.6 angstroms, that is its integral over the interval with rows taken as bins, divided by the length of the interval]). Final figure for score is 24.3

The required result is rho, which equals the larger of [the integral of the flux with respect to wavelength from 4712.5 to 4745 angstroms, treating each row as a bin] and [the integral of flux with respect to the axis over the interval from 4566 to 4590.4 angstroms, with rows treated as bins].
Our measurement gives 82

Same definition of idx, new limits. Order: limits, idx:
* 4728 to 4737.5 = 4735.87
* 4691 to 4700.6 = 4691.37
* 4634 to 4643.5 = 4636.60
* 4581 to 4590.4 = 4588.80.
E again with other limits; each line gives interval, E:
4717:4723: 4720.62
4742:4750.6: 4746.78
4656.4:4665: 4663.36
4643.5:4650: 4645.15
